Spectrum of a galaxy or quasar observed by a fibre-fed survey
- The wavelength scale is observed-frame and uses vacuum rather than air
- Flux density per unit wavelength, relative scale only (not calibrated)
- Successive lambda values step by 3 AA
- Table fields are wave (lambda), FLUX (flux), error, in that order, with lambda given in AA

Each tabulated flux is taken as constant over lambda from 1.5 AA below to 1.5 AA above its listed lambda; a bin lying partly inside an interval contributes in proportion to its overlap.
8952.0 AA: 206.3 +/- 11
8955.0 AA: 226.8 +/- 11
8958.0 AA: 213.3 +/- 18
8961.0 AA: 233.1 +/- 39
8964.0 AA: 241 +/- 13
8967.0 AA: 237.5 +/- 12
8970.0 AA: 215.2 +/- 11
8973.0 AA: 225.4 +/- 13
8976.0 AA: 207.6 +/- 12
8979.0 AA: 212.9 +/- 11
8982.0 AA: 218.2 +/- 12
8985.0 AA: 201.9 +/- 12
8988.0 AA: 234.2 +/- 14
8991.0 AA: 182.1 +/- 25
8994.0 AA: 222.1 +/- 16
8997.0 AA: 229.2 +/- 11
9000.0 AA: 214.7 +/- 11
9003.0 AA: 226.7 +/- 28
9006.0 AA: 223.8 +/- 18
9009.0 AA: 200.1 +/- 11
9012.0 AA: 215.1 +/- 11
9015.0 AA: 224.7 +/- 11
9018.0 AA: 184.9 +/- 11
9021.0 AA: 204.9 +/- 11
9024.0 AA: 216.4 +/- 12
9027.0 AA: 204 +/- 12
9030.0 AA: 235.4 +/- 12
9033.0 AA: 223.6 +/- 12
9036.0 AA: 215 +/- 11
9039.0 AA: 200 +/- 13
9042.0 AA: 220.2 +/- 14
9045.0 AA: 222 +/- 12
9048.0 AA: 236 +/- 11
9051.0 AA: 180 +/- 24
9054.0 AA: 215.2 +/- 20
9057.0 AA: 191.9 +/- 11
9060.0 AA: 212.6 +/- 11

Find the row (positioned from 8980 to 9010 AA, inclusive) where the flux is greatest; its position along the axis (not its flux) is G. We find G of 8988.0 AA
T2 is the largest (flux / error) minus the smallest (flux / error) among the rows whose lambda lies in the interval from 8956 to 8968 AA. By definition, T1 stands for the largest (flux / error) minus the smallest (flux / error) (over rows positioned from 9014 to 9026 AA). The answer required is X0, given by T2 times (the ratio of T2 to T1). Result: 53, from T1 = 4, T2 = 14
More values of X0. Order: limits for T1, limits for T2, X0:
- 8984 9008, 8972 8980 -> 0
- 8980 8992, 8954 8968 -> 20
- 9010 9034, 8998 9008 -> 36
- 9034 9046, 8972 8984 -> 1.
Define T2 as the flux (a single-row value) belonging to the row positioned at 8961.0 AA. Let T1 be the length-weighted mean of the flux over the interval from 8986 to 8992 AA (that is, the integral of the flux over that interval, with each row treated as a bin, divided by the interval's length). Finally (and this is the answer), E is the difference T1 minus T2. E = -23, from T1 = 210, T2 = 233.1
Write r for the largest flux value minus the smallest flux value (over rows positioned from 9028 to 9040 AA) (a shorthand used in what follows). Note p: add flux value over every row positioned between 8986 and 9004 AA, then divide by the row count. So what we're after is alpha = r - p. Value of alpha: -183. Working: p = 218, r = 35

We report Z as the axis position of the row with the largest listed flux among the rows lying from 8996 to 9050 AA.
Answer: 9048.0 AA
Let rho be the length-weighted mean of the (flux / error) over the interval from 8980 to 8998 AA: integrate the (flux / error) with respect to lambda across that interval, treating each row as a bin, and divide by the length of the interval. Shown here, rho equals 15.6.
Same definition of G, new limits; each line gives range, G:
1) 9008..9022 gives 9015.0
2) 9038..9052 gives 9048.0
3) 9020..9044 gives 9030.0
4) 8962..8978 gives 8964.0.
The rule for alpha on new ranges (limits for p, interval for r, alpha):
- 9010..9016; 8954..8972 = -192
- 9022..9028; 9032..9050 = -174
